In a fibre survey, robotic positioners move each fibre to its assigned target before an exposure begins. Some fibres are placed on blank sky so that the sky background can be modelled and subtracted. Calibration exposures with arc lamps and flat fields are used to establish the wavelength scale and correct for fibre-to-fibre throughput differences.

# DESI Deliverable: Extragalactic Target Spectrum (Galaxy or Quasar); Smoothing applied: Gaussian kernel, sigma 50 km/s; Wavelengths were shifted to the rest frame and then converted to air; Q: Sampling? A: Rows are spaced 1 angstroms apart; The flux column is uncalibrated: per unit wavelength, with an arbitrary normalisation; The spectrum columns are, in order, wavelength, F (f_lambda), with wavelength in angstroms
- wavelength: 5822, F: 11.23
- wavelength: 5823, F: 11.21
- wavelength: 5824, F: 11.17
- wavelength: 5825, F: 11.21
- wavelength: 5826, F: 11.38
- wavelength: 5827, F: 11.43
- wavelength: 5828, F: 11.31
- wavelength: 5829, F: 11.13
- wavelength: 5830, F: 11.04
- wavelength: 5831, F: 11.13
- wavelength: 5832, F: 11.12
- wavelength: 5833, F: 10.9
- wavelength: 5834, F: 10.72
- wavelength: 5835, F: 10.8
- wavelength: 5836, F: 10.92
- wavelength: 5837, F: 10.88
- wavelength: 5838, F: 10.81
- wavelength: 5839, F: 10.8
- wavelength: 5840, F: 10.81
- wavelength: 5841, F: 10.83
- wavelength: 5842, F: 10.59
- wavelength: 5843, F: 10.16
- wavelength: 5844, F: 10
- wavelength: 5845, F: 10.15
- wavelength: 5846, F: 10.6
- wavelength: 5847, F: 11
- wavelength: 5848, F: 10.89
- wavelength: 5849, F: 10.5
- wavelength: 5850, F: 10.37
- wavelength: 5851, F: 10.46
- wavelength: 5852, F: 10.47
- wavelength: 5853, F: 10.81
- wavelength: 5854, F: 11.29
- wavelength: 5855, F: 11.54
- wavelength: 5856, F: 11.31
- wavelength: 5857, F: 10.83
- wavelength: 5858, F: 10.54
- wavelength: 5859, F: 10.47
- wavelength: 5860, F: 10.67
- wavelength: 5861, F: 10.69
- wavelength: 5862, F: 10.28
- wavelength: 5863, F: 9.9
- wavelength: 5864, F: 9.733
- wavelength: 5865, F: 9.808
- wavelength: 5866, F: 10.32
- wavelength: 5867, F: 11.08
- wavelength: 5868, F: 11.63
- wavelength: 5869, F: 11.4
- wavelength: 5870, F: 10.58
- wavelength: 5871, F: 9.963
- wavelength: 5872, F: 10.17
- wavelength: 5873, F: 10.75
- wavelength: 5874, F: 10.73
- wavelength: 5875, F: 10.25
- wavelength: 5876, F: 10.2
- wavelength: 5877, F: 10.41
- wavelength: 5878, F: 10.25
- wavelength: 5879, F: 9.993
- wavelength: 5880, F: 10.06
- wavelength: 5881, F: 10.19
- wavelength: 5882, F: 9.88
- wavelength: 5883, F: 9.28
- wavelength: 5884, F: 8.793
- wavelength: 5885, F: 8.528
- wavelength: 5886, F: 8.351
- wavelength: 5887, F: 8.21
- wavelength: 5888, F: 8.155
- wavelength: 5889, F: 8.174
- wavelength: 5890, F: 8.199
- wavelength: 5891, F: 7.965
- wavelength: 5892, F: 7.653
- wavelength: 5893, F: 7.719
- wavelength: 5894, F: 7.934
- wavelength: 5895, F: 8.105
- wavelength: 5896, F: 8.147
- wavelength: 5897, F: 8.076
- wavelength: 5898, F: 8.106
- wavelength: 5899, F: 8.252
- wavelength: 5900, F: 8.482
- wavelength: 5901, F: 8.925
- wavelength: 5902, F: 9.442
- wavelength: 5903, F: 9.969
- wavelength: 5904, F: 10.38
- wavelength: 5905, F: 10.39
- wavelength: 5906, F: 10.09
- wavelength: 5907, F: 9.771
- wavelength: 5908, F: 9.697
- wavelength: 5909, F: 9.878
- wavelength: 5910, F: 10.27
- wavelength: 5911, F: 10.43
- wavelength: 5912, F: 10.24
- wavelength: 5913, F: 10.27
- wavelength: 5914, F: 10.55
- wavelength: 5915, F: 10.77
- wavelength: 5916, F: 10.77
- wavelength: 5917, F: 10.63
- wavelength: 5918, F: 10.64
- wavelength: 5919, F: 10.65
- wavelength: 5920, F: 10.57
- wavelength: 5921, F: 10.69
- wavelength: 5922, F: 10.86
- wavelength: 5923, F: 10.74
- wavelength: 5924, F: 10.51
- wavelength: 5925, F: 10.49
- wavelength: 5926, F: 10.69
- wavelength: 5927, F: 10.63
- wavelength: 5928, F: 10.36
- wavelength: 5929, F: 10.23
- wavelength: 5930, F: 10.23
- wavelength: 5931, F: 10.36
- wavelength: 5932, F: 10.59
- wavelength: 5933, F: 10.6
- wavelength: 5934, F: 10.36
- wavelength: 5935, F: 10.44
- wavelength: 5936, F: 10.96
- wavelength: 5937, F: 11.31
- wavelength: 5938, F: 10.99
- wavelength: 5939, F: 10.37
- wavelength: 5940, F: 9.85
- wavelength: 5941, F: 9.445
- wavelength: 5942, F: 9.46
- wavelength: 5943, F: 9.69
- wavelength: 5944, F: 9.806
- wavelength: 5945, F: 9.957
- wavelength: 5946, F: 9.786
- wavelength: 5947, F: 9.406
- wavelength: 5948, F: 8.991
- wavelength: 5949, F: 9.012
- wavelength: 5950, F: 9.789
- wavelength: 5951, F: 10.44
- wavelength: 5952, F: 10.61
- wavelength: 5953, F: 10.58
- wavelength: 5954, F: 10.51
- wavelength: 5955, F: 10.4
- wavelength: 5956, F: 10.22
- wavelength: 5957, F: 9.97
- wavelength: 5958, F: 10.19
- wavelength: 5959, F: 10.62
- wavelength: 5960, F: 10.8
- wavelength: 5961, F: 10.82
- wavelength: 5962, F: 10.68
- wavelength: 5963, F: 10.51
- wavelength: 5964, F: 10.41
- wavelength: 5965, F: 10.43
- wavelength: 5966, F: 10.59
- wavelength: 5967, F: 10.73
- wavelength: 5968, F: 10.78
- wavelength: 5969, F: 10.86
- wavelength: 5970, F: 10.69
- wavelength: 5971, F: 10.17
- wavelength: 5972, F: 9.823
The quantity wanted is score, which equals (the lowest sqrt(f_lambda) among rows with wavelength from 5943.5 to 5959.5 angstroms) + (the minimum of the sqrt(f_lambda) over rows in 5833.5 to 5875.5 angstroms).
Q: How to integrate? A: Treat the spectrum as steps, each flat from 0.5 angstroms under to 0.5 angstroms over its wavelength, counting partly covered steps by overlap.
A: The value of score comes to 6.12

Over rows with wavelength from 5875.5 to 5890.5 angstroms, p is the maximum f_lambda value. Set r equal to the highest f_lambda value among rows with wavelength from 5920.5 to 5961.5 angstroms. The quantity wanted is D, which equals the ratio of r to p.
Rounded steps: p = 10.41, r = 11.31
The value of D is 1.09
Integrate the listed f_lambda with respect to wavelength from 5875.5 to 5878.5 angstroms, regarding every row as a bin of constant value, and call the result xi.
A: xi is 30.9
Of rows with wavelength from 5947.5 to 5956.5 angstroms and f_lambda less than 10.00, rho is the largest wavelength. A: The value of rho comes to 5950 angstroms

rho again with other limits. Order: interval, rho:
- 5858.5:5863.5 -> 5863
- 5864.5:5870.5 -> 5865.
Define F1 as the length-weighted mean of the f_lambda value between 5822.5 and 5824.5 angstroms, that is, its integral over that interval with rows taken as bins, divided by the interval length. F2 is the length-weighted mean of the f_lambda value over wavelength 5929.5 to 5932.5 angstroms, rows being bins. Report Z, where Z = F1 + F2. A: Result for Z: 21.6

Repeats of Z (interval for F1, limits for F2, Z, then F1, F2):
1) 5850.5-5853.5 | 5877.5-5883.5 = 20.5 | 10.58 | 9.9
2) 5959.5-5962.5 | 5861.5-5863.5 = 20.9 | 10.77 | 10.1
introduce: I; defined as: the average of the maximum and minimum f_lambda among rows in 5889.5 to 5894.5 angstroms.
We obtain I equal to 7.9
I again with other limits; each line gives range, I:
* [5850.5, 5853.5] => 10.6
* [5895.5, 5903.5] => 9.0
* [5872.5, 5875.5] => 10.5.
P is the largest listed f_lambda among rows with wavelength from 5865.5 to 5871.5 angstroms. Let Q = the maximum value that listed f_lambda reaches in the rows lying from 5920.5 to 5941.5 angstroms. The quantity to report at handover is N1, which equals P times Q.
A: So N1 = 132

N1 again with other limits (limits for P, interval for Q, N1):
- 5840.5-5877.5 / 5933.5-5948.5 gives 132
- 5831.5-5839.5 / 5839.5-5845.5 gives 120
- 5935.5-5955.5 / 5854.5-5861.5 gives 131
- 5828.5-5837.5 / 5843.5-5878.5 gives 129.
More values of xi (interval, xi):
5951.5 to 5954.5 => 31.7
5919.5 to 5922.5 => 32.1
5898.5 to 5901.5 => 25.7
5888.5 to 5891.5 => 24.3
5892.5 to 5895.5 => 23.8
